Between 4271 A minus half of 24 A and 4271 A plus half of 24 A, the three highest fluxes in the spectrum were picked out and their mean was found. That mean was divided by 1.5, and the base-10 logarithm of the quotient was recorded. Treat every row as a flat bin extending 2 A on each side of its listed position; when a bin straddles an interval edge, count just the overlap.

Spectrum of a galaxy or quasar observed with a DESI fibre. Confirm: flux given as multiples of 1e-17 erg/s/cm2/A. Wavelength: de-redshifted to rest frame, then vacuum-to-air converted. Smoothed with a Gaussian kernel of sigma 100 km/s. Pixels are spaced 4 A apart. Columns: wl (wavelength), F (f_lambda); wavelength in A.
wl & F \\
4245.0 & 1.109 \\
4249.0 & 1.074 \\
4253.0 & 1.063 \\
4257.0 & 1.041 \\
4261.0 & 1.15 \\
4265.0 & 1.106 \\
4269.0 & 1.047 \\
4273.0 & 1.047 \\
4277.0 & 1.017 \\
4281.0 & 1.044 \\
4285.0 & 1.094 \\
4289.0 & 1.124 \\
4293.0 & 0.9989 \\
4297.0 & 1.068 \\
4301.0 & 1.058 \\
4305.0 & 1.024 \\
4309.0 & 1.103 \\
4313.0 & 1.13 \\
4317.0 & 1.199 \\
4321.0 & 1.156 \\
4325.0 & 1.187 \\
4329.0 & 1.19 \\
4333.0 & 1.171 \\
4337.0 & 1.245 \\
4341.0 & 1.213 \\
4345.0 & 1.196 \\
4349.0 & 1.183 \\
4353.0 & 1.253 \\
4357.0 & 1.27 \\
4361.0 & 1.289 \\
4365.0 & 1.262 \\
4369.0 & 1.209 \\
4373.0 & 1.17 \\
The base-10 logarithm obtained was -0.13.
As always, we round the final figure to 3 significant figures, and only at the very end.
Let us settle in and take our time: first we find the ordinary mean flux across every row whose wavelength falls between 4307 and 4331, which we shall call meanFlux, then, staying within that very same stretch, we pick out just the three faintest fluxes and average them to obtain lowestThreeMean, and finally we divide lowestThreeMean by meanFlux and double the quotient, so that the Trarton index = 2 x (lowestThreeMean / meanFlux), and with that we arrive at 1.95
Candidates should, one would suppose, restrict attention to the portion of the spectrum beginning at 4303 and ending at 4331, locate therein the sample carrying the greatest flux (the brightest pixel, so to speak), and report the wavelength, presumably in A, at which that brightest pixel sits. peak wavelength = 4317.0 A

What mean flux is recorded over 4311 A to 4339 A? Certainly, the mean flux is 1.18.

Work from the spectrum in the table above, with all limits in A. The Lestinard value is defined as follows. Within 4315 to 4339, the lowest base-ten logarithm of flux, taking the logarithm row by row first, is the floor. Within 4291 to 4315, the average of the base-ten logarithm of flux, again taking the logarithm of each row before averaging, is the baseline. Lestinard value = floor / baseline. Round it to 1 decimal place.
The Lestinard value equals 2.4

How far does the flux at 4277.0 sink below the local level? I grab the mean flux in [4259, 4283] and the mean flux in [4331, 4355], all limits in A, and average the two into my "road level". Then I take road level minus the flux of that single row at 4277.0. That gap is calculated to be 0.12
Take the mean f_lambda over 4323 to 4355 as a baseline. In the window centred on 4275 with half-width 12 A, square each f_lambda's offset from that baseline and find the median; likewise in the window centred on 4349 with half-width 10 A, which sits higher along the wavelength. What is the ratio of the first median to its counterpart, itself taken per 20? 2.6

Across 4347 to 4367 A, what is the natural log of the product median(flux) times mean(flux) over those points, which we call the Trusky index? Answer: 0.46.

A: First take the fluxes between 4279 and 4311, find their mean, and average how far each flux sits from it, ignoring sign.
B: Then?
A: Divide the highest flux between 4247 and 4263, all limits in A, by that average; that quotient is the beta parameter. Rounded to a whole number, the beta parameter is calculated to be 35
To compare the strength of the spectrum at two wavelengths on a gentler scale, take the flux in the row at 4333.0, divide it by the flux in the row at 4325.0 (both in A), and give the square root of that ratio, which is 0.99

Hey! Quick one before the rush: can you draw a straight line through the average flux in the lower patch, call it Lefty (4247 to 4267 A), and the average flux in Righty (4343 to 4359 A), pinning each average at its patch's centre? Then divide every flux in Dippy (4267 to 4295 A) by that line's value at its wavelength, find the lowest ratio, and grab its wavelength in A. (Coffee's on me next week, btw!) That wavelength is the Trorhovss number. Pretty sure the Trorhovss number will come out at 4293.0 A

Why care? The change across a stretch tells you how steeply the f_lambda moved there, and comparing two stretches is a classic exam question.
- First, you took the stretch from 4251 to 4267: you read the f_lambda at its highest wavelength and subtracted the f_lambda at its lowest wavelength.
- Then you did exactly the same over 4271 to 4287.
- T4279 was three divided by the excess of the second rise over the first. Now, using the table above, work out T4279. 750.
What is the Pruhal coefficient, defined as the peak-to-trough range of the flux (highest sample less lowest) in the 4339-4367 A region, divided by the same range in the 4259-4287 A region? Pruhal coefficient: 0.80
